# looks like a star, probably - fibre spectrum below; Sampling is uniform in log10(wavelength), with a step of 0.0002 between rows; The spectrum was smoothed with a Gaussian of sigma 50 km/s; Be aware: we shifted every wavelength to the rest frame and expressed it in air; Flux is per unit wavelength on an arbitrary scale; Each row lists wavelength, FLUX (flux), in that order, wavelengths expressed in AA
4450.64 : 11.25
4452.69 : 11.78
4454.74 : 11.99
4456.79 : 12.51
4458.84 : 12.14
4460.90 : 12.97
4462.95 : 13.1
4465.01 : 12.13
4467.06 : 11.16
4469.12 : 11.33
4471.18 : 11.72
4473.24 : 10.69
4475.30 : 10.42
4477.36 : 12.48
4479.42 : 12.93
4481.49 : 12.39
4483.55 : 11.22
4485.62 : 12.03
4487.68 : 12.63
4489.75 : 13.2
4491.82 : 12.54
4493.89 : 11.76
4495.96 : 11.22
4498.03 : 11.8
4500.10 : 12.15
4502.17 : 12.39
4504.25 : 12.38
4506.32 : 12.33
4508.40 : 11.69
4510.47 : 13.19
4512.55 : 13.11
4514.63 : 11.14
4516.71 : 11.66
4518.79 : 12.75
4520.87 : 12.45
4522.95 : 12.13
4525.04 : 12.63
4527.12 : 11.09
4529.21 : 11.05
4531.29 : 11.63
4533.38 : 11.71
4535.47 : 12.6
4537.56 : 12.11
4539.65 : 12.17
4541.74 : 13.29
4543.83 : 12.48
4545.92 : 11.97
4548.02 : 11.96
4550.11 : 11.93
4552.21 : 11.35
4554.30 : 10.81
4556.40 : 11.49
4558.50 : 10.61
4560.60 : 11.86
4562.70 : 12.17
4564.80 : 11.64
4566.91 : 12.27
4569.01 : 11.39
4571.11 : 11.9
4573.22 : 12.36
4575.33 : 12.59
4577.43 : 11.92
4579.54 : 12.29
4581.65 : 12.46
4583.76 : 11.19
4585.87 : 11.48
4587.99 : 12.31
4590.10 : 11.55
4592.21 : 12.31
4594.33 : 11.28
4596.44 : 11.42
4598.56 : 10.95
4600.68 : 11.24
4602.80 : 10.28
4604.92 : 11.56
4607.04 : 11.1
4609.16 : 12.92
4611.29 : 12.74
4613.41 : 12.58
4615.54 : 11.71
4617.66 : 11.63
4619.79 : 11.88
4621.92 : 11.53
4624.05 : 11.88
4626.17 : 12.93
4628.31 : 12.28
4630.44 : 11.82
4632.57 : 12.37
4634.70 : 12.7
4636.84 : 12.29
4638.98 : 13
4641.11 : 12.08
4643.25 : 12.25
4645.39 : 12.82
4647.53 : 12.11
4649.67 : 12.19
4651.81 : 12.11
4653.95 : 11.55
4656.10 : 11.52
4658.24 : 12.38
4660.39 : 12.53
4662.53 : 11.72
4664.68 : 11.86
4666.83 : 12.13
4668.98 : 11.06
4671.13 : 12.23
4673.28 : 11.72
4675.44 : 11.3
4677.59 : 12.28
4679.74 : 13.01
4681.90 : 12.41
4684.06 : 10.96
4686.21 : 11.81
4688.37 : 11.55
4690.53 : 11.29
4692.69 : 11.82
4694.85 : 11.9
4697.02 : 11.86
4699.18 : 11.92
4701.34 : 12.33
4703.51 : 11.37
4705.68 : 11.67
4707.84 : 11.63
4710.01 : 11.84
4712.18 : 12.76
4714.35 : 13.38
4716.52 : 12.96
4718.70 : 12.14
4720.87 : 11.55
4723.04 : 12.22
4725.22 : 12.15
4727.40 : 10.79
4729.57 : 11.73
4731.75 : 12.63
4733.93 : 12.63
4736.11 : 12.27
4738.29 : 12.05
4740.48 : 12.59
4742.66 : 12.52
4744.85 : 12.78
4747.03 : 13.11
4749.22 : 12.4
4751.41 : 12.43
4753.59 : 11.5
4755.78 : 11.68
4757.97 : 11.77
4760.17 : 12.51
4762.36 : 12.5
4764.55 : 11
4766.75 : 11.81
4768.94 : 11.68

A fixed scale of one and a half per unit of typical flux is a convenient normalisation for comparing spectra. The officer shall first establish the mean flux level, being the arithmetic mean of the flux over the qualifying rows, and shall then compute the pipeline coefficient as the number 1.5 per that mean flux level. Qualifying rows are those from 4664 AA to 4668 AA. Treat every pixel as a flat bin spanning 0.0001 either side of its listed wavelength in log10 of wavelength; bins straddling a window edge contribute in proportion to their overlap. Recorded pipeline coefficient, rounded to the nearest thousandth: 0.125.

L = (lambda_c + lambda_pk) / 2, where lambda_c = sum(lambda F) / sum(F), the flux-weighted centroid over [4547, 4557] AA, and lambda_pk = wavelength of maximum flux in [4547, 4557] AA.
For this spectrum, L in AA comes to 4550.1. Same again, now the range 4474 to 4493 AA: 4486.7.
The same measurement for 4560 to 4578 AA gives 4572.2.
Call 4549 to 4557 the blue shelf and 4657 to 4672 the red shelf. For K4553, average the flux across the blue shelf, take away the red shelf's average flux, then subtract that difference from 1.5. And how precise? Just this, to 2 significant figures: 2.1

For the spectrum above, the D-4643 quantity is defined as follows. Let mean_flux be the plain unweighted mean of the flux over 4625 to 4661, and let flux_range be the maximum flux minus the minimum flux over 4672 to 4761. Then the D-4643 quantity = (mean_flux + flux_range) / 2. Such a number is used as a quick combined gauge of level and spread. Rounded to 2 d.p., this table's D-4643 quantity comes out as 7.44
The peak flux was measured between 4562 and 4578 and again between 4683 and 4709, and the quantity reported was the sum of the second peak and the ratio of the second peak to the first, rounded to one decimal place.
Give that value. 13.3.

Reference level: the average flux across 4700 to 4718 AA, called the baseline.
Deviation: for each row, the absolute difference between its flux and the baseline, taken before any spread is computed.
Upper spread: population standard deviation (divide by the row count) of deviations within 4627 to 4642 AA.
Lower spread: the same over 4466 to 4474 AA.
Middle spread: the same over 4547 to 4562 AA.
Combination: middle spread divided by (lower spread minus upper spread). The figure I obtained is 4.1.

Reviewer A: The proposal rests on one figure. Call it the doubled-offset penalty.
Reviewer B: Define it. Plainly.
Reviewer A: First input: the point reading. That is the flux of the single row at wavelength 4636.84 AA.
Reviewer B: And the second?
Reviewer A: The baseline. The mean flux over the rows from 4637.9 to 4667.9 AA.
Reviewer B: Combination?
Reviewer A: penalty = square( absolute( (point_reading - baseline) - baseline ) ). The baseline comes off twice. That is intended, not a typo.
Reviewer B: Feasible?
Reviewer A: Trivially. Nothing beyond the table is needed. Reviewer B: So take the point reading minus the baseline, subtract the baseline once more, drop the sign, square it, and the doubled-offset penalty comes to 145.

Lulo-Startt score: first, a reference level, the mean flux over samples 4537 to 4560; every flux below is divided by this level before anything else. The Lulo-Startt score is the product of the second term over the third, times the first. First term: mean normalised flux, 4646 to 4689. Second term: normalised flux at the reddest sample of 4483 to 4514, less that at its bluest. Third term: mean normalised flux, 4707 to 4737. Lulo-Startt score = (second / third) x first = 0.16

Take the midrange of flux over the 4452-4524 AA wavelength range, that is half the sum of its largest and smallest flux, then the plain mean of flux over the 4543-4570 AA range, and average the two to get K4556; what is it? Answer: 11.7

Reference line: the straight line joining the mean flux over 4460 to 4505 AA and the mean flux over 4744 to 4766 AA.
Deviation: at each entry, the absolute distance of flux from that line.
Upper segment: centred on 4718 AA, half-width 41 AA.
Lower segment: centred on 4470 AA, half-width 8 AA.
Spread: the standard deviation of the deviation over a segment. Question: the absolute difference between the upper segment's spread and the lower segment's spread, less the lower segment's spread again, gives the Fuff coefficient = -0.33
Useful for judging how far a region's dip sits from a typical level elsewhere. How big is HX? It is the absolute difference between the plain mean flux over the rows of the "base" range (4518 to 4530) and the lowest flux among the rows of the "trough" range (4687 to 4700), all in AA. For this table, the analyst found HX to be 0.73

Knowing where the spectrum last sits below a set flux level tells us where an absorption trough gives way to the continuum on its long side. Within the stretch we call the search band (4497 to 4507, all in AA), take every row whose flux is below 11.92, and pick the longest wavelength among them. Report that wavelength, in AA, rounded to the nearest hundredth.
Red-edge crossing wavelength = 4498.03 AA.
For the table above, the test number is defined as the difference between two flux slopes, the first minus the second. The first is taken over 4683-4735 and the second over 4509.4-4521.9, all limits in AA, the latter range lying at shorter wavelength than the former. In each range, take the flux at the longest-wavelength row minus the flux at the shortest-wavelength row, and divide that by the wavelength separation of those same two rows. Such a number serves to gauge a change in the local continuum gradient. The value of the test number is 0.10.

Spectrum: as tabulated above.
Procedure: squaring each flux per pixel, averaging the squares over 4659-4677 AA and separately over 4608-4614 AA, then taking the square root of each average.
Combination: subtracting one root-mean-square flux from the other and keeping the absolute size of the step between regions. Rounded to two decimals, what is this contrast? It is 0.92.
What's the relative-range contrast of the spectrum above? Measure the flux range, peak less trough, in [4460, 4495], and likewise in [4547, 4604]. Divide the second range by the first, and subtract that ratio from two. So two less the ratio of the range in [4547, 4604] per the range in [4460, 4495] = 1.2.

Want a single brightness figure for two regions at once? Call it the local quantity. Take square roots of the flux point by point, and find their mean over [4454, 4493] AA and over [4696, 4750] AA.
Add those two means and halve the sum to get 3.484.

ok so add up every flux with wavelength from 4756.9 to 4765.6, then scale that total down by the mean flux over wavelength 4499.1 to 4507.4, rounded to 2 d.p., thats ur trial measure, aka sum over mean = 3.88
